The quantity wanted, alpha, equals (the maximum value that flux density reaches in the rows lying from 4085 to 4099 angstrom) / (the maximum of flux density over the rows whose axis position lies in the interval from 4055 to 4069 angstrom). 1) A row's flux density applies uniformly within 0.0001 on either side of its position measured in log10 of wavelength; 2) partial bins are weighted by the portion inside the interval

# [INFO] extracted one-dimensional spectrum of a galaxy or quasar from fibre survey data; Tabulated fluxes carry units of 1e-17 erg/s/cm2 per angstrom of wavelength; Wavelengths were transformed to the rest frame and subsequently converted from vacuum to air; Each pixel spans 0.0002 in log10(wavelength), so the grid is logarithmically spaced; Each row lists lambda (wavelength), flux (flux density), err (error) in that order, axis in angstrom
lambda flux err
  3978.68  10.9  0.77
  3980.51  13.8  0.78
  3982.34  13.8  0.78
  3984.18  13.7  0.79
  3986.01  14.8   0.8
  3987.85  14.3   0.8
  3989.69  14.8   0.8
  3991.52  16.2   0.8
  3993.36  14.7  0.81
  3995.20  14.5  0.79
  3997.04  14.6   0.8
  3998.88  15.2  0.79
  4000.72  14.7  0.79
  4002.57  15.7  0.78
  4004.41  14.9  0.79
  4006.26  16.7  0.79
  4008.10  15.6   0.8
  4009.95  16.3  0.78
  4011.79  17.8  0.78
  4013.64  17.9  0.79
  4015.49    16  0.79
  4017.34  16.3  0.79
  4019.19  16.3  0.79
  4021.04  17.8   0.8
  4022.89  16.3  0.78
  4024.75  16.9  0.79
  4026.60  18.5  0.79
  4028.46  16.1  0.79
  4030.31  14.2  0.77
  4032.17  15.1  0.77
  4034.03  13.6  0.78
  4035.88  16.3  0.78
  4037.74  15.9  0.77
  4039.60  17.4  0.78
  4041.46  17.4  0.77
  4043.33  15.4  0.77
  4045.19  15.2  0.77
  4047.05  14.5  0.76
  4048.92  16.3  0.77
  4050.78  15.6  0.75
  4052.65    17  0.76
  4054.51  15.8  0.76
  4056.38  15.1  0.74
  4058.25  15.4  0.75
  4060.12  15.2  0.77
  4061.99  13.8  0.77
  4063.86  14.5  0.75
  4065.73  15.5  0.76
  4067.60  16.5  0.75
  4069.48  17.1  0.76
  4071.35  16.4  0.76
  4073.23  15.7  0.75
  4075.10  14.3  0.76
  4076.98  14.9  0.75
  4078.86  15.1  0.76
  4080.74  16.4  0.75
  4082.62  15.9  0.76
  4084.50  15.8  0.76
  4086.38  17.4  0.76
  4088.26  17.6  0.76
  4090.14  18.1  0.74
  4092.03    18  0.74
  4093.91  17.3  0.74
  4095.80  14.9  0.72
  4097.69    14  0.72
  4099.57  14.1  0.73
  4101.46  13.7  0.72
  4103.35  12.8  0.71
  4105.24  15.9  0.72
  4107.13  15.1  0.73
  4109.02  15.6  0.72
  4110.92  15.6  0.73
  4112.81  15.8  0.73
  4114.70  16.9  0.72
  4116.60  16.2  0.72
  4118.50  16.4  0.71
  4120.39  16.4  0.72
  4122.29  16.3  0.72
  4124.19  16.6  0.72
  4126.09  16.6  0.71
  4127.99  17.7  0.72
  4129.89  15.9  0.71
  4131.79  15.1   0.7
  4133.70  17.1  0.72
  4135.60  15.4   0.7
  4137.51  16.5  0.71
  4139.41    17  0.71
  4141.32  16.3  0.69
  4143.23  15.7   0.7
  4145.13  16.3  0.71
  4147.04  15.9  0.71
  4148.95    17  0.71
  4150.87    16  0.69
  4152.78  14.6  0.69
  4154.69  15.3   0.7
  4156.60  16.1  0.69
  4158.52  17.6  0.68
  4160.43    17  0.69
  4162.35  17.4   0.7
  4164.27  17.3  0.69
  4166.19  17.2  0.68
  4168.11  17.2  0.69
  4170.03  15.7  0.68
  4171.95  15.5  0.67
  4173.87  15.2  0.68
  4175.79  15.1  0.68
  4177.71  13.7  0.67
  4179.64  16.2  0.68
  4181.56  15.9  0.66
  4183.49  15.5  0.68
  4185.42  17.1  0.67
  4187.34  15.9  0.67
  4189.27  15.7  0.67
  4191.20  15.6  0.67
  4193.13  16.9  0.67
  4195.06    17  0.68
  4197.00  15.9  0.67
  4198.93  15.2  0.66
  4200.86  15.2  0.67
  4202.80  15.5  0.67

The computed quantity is 1.10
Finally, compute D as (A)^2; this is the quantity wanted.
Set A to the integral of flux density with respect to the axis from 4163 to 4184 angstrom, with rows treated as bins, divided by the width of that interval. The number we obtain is 253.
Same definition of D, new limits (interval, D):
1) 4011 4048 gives 264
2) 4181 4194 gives 259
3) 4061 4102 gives 249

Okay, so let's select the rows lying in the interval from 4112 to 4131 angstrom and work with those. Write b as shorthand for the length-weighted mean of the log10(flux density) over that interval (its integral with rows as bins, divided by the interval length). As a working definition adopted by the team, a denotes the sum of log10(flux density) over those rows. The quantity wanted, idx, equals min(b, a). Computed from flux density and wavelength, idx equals 1.22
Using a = 12.2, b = 1.22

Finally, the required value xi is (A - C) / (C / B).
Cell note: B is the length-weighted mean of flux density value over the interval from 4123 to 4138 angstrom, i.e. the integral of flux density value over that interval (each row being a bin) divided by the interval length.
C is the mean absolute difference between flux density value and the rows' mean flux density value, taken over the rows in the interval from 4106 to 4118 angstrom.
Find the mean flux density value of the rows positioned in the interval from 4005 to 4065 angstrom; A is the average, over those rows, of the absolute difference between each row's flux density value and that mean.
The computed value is 18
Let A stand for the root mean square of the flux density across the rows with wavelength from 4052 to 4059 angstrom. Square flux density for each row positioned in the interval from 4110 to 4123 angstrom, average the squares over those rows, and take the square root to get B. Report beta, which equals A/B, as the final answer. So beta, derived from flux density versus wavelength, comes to 0.98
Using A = 15.8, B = 16.2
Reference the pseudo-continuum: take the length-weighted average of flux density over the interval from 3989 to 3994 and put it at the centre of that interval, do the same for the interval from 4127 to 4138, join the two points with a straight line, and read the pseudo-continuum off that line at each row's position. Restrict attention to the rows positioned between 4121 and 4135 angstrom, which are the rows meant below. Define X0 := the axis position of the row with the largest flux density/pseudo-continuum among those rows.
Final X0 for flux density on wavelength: 4127.99 angstrom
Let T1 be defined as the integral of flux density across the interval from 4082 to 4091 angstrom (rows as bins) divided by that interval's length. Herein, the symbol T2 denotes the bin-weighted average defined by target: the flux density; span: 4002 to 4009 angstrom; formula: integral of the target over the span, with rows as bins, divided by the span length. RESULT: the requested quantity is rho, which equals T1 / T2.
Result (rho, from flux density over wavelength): 1.08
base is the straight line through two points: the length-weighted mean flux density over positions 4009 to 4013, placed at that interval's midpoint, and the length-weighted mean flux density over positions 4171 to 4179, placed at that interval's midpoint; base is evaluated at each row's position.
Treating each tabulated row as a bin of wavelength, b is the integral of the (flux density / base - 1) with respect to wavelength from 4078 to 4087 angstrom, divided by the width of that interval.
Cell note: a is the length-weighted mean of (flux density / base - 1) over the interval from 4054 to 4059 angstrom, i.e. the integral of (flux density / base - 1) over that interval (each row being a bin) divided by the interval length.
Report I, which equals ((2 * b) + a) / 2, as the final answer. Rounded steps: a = -0.07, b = -0.005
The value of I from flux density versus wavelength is -0.04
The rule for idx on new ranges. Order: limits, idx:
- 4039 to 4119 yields 1.20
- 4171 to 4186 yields 1.19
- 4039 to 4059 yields 1.20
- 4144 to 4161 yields 1.21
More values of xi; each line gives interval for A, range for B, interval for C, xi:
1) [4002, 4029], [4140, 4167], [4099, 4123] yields -2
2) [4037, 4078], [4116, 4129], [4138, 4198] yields 1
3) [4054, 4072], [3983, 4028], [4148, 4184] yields -2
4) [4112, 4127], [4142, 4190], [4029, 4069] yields -12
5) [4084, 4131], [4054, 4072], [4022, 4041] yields 0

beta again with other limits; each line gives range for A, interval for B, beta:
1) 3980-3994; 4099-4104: 1.07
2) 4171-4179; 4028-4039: 0.98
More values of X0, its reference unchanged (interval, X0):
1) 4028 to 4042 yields 4039.60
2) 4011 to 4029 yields 4026.60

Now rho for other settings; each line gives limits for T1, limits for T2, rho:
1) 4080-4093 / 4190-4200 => 1.06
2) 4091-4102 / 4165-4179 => 0.98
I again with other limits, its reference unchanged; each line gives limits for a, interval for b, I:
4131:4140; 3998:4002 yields -0.11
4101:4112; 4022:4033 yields -0.07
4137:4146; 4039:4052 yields -0.01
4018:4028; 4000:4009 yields -0.09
